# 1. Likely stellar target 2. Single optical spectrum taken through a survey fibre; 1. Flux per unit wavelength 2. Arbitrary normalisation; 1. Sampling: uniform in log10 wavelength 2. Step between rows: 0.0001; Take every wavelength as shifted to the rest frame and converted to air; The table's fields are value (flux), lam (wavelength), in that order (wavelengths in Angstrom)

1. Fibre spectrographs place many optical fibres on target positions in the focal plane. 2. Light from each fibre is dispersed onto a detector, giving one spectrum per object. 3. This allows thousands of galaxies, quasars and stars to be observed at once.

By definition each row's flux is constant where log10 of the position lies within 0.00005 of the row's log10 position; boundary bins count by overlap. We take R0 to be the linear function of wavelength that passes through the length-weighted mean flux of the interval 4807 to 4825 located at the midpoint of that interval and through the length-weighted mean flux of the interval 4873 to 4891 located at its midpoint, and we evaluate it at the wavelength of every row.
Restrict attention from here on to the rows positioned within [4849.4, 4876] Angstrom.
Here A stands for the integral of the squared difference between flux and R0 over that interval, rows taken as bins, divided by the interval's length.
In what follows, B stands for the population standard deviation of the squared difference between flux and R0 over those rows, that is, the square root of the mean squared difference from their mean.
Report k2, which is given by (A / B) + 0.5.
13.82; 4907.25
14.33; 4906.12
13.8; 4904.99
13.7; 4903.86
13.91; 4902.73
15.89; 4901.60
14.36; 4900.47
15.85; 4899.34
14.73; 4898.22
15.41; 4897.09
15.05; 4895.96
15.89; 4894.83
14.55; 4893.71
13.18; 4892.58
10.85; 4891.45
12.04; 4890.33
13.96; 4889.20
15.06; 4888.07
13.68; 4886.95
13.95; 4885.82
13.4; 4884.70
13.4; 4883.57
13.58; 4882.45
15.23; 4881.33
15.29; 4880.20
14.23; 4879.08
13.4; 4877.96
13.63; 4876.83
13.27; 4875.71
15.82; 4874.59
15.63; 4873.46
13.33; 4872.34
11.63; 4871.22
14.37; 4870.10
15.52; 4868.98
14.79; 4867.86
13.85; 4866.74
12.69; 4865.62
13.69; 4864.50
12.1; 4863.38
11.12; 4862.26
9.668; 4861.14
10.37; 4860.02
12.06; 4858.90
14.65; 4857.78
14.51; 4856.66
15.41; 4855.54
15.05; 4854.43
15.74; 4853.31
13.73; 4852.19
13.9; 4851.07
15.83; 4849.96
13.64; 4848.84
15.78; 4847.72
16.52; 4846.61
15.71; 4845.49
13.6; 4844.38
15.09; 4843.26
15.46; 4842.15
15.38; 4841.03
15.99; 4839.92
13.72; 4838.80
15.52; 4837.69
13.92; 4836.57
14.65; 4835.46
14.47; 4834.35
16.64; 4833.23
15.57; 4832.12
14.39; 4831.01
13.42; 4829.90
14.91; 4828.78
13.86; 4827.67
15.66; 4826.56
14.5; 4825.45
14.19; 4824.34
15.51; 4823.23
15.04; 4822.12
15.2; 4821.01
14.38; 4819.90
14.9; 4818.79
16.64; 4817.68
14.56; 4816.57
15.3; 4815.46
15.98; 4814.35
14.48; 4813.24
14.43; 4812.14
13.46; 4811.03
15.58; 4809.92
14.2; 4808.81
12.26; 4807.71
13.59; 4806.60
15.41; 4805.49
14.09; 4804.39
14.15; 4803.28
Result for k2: 1.16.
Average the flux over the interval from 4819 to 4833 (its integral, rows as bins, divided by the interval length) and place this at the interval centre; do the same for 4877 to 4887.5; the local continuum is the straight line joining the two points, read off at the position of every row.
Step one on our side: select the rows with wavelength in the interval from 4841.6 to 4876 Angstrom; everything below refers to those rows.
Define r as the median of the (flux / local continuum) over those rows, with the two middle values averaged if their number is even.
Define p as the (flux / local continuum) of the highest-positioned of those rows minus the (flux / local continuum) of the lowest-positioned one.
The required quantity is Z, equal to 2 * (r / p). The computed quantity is -17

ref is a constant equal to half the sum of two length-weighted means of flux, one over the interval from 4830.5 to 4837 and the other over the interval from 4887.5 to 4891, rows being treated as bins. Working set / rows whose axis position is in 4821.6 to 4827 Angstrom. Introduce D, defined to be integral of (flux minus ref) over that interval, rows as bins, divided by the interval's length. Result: 0.67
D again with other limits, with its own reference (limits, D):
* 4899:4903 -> 0.74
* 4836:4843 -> 0.71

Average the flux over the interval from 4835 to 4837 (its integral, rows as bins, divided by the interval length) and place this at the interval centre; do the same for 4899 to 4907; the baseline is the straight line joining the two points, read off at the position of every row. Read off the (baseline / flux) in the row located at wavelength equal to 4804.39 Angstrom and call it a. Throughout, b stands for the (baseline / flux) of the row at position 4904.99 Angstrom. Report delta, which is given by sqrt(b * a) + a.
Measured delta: 2.04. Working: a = 1.01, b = 1.05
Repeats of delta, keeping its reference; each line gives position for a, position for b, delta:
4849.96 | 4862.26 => 1.99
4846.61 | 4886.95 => 1.83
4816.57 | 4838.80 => 1.99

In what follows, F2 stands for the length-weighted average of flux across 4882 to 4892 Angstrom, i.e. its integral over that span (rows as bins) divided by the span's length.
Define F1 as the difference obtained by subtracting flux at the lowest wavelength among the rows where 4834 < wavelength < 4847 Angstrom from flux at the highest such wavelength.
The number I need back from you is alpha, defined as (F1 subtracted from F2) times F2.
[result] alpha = 150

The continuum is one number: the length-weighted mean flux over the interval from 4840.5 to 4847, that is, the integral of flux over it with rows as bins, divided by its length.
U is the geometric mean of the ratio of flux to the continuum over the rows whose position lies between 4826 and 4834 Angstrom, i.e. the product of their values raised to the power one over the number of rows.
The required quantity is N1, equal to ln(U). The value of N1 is -0.02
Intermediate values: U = 0.98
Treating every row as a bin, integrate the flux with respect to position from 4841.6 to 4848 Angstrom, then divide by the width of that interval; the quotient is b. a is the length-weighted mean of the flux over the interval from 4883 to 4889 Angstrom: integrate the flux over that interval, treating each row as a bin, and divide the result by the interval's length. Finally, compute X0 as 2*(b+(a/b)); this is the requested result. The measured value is 32.5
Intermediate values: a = 13.9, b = 15.4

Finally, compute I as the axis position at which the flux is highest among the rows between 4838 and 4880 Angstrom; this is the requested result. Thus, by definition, 4846.61 Angstrom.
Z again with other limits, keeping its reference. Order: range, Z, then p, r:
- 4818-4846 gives 25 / 0.08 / 1.01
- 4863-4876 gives 21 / 0.09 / 0.97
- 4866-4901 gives 29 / 0.07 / 1.01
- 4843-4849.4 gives -22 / -0.09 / 1.06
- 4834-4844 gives 41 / 0.05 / 1.04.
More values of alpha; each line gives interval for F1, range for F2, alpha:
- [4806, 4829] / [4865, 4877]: 179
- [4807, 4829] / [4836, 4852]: 185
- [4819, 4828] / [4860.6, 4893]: 190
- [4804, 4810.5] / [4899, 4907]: 188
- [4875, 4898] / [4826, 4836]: 189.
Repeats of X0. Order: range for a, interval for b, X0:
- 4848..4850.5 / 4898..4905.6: 31.2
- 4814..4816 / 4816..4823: 32.3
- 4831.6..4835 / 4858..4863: 25.0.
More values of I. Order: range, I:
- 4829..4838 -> 4833.23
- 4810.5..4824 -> 4817.68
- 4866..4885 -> 4874.59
